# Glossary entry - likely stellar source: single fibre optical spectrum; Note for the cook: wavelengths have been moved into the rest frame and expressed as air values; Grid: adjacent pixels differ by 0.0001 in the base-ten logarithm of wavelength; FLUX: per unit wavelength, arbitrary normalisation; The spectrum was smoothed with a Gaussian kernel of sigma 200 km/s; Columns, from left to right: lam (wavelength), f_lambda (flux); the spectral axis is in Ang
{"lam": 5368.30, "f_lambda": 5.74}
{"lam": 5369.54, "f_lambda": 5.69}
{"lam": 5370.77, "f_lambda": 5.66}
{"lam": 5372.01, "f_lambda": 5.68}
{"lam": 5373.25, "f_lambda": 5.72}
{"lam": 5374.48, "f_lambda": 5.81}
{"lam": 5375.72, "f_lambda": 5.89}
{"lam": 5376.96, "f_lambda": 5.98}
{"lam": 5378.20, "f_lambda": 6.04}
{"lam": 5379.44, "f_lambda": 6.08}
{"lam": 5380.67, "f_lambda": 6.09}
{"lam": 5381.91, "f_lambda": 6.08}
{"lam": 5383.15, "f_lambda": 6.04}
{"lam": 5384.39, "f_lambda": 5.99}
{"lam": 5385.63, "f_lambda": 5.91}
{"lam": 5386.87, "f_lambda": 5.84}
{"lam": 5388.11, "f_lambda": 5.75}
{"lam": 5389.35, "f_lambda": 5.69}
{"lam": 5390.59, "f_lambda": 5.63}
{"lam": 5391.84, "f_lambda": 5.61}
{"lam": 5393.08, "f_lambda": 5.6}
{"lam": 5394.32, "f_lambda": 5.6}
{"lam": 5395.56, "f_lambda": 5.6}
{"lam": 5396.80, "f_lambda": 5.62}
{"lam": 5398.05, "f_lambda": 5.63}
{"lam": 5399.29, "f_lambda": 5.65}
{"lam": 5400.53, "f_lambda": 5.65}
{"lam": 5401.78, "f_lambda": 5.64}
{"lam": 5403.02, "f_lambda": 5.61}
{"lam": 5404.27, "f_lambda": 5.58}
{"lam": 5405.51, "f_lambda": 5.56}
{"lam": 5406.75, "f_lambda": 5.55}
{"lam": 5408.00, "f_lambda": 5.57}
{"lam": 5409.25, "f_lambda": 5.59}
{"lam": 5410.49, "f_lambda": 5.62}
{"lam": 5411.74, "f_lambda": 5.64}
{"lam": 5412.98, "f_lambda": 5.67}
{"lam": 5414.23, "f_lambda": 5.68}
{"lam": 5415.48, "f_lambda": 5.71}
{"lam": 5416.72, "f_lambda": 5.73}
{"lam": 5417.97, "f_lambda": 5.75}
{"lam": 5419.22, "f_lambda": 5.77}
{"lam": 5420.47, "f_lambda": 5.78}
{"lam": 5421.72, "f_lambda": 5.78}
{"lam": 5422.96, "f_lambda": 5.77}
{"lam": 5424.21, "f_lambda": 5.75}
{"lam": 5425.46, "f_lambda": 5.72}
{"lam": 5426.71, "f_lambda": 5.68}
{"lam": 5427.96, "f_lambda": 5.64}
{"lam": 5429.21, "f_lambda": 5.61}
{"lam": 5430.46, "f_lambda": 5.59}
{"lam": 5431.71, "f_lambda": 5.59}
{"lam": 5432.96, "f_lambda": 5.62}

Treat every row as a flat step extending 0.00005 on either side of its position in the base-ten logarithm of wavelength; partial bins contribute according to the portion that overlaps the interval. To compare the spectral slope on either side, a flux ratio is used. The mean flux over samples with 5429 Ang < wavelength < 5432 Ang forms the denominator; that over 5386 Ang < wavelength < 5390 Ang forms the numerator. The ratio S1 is 1.03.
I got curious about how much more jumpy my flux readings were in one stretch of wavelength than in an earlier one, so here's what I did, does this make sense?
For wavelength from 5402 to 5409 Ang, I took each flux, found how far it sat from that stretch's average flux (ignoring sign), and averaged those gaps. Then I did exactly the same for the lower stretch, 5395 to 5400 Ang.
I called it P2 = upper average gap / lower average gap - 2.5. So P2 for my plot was -1.4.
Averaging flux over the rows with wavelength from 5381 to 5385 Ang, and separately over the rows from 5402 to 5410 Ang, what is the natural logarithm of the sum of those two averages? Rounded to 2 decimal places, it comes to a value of 2.45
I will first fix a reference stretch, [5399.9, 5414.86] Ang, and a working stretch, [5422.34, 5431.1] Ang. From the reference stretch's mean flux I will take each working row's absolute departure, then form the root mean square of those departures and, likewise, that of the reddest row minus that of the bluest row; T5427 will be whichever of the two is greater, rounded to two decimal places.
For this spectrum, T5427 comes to 0.09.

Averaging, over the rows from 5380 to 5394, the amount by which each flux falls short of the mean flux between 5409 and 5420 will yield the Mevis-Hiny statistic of -0.15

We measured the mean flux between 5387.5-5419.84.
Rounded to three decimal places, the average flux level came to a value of 5.642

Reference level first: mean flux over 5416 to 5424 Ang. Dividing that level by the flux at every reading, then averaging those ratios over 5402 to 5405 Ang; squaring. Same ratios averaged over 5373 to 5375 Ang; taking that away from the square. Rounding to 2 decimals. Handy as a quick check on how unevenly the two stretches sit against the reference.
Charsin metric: 0.06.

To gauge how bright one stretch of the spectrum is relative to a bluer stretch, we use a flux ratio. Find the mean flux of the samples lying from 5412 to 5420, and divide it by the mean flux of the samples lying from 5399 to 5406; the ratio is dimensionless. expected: 1.02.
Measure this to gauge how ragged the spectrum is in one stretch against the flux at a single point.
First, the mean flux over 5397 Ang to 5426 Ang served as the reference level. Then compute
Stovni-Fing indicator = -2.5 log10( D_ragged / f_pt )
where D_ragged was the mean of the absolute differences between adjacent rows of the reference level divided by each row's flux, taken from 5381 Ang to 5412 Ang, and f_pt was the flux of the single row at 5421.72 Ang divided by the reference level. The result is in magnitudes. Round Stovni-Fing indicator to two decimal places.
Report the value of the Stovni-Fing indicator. 5.74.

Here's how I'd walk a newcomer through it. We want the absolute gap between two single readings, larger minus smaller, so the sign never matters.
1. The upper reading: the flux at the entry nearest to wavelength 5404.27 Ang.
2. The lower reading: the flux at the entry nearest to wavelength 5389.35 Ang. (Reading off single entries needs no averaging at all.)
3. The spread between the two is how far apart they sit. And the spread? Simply 0.11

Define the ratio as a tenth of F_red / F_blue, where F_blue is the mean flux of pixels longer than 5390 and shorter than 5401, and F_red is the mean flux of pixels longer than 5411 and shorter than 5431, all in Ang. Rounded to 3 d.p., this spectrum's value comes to 0.101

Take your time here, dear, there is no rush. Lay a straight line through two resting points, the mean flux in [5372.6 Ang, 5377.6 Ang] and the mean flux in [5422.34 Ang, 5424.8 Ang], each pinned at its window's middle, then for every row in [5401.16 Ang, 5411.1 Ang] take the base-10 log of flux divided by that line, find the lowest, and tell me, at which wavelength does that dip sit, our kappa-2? 5406.75 Ang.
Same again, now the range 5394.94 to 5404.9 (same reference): 5404.27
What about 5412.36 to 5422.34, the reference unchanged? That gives 5412.98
